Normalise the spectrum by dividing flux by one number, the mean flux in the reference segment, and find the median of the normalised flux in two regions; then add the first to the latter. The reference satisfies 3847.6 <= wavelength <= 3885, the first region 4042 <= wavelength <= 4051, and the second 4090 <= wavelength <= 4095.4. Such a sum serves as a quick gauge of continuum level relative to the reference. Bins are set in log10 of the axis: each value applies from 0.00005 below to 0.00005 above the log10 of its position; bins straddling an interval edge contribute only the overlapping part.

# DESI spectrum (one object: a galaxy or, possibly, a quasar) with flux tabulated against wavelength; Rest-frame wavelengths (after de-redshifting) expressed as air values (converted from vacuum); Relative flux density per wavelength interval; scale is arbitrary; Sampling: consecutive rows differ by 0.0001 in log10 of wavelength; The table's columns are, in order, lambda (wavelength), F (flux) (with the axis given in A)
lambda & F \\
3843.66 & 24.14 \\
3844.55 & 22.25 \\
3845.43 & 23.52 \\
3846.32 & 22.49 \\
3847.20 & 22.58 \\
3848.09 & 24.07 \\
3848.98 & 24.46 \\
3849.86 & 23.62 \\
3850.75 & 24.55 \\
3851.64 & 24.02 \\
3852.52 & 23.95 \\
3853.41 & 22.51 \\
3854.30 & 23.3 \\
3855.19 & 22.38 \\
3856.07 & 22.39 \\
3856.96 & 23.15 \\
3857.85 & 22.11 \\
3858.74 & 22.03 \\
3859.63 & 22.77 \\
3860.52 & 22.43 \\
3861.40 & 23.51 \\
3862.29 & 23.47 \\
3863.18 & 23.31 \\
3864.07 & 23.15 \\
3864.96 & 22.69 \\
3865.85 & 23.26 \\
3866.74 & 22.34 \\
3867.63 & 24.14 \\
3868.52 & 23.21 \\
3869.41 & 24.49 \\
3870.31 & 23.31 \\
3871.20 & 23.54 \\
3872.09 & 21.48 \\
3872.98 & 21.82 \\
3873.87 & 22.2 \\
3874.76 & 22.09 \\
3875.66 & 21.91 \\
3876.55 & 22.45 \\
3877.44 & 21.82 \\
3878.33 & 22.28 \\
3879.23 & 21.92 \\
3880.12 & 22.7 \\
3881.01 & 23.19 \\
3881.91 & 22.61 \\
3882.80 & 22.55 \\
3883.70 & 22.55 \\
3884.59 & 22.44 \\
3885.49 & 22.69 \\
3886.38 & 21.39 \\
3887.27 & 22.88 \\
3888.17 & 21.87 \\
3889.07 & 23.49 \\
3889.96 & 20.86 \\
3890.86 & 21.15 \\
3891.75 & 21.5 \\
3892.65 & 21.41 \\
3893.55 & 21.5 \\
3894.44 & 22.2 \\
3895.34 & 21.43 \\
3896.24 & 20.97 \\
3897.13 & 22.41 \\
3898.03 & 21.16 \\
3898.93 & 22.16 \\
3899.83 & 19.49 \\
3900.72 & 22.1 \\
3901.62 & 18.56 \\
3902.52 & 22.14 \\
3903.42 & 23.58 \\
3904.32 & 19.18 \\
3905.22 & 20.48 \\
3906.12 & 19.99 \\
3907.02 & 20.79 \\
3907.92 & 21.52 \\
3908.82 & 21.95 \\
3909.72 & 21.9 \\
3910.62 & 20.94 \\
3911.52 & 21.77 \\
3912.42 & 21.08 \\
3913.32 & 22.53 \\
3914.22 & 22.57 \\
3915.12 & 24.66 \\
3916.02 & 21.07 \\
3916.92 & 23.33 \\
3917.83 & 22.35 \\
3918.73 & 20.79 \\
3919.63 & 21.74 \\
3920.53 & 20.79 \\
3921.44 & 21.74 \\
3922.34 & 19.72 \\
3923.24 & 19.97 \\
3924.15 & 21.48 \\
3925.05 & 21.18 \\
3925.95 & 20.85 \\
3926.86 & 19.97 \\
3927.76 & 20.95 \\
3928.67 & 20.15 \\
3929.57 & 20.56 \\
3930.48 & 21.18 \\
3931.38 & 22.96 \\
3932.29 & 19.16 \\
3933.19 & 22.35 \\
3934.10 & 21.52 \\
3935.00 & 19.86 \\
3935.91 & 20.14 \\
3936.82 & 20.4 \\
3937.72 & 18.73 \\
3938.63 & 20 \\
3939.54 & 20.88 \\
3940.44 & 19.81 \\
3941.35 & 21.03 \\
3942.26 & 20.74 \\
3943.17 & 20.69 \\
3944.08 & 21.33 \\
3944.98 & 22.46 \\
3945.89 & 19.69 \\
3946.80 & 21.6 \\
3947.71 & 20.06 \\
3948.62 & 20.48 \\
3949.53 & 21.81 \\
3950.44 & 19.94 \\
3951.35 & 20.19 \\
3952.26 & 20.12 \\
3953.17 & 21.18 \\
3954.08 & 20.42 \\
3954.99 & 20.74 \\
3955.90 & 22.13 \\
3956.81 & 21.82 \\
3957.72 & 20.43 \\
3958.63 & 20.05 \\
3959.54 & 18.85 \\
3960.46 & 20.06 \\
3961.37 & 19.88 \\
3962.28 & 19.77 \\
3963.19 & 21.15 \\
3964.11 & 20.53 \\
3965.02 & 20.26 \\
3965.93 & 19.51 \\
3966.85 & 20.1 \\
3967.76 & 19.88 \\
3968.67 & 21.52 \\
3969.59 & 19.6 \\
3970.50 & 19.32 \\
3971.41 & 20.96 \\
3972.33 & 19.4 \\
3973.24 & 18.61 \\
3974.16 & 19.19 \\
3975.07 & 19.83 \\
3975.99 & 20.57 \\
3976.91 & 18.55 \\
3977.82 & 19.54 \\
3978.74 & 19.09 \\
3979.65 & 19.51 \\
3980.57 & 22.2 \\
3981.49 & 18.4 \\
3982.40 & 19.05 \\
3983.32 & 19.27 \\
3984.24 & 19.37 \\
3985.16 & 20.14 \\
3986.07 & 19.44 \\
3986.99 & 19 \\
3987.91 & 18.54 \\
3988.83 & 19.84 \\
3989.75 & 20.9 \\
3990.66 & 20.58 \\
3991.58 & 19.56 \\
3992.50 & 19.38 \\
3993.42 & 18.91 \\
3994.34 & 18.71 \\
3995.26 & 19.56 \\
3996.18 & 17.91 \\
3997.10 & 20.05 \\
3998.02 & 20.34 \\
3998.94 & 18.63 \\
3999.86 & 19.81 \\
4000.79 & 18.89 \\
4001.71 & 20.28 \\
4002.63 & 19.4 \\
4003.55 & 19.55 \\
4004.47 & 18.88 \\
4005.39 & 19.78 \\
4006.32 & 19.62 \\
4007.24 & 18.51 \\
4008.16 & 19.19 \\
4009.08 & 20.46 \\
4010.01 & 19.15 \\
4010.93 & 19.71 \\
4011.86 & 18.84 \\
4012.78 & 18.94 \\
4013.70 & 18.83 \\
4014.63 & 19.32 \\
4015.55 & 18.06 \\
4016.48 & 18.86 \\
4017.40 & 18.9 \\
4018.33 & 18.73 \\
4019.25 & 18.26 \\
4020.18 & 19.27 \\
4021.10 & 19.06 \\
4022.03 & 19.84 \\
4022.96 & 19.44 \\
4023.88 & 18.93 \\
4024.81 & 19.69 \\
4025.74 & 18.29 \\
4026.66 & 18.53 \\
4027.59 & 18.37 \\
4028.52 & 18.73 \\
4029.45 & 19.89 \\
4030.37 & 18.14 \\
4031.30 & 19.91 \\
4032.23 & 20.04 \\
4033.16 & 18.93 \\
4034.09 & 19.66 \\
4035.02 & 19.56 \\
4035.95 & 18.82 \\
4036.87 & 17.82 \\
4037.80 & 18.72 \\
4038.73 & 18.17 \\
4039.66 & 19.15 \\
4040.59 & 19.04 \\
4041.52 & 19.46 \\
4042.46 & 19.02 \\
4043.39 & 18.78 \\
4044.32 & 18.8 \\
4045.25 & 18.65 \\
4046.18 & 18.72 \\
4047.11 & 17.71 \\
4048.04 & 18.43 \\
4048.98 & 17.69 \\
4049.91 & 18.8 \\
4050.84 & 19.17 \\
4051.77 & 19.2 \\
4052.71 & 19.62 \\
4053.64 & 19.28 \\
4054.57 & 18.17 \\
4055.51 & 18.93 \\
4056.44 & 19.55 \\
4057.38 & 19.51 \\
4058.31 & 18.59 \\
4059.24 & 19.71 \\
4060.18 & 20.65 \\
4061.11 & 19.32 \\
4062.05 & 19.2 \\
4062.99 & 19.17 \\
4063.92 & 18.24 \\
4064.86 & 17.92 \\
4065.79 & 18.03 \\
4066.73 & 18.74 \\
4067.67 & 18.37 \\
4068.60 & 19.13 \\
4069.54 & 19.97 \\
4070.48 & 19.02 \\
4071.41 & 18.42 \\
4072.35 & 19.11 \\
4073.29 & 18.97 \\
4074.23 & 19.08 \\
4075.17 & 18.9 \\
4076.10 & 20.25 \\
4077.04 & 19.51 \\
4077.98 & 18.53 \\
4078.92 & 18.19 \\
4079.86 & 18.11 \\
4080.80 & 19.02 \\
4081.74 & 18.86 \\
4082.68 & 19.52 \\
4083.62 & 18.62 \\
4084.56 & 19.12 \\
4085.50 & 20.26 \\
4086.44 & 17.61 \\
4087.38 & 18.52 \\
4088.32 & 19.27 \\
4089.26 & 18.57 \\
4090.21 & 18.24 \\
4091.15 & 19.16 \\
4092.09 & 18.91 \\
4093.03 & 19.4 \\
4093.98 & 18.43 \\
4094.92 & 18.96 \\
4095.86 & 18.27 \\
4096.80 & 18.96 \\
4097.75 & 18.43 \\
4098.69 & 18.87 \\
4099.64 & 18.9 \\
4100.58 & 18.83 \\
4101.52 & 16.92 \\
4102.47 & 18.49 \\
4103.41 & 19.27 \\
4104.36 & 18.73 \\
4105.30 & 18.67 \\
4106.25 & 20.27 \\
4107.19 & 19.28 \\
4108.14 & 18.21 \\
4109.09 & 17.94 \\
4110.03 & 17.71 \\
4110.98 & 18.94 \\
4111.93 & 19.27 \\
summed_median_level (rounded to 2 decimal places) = 1.65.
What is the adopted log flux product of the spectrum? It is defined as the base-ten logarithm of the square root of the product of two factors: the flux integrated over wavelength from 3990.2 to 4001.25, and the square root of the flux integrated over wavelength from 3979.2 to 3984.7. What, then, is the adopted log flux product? 1.67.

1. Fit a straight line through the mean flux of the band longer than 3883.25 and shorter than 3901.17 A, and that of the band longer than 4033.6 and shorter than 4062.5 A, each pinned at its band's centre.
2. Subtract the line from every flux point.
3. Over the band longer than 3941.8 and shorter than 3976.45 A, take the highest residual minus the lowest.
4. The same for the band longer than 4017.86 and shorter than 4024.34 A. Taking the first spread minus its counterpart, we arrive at 1.7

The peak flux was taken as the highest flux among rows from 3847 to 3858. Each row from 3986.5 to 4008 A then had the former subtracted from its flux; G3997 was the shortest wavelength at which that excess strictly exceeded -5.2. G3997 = 3988.83 A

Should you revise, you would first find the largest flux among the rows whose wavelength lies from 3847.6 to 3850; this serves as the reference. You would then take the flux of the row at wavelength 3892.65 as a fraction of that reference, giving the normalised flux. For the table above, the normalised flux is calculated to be 0.875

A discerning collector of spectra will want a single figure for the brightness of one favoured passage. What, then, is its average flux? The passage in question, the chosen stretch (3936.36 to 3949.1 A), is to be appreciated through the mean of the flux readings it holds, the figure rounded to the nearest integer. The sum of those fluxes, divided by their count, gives 21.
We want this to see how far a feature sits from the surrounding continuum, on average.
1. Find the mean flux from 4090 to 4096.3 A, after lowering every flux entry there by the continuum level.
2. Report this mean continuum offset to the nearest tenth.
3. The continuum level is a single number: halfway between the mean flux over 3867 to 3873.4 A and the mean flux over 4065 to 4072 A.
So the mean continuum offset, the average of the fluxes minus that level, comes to -2.2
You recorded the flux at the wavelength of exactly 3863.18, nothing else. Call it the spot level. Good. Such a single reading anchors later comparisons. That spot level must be 23.31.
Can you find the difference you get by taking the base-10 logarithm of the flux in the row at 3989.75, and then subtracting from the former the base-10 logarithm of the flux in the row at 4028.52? 0.05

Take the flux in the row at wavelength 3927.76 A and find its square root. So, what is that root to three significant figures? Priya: 4.58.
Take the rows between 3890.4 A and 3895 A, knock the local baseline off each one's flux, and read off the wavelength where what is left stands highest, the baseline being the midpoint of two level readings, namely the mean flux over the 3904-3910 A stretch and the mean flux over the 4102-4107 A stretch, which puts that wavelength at 3894.44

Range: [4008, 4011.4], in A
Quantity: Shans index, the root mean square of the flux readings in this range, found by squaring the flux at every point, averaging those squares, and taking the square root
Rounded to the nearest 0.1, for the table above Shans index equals 19.6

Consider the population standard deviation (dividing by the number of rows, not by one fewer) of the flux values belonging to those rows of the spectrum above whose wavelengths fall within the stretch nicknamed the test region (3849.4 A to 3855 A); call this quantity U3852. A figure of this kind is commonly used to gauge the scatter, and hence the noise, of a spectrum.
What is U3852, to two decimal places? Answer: 0.64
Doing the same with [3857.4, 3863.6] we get 0.59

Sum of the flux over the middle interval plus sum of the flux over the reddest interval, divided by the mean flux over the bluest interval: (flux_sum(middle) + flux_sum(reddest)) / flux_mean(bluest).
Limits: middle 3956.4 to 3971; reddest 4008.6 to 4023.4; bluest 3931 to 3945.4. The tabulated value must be 30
